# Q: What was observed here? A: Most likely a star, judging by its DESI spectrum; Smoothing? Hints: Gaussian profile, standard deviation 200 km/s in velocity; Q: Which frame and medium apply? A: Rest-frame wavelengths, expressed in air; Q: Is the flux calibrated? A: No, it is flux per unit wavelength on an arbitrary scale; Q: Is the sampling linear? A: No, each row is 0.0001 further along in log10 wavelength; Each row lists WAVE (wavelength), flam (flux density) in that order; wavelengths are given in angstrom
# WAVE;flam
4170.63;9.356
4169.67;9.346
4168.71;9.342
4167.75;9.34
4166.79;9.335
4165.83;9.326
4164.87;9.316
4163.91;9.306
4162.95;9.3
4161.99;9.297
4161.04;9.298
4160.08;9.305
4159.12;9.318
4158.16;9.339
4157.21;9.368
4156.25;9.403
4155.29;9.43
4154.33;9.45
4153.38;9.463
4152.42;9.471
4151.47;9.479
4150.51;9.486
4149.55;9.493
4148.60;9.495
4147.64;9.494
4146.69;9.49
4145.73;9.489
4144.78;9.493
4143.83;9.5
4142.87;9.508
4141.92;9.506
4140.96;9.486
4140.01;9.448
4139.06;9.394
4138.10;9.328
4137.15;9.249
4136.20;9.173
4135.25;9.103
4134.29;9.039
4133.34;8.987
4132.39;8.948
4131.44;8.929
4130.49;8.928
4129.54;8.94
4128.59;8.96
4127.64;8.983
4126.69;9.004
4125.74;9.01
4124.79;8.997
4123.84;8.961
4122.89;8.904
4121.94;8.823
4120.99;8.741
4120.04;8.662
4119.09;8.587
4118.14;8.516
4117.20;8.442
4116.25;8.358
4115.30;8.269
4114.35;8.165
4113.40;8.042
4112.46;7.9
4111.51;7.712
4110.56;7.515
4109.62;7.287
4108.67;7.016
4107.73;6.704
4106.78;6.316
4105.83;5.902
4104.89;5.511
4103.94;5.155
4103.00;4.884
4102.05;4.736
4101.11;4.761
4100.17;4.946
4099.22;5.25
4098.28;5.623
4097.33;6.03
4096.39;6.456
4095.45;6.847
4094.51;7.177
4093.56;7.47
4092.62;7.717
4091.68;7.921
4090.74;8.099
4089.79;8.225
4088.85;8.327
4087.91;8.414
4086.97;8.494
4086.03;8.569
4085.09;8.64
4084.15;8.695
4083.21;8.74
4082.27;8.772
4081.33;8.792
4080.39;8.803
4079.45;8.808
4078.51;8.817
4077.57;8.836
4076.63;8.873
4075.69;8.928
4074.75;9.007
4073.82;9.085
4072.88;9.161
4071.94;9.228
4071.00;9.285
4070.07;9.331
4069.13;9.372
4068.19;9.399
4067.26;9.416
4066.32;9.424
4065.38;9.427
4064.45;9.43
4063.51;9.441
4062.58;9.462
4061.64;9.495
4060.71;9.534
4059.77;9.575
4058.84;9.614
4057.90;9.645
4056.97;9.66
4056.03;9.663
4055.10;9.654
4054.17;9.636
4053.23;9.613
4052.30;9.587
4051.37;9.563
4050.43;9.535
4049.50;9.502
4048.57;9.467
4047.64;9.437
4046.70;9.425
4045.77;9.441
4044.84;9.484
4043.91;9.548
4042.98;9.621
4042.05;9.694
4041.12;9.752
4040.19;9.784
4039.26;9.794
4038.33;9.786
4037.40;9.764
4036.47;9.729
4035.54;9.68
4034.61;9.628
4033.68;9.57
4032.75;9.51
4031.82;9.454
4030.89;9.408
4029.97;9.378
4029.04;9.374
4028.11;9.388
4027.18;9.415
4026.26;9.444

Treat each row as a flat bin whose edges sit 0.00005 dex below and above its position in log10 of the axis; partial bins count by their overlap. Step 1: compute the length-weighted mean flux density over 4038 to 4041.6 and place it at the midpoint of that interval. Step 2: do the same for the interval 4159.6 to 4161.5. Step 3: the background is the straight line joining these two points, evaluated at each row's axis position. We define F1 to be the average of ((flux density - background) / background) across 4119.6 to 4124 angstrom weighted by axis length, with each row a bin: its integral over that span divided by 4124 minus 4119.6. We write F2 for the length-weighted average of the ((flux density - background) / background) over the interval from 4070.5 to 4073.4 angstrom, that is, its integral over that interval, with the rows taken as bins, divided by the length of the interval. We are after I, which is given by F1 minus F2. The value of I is -0.02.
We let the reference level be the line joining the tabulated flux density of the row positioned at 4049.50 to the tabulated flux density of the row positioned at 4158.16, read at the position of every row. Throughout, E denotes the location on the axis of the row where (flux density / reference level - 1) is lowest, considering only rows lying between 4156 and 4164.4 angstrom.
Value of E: 4161.04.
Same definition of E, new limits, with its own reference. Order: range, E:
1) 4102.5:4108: 4103.00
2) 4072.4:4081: 4080.39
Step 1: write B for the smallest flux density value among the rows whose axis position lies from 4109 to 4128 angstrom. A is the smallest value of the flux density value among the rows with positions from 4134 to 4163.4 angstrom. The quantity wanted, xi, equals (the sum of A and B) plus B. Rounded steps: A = 9.039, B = 7.287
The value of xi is 24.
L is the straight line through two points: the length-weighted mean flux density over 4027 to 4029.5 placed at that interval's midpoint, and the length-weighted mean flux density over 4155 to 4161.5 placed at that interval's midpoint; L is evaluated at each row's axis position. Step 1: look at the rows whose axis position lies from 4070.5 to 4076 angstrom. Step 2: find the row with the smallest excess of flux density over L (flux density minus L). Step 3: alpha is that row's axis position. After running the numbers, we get 4075.69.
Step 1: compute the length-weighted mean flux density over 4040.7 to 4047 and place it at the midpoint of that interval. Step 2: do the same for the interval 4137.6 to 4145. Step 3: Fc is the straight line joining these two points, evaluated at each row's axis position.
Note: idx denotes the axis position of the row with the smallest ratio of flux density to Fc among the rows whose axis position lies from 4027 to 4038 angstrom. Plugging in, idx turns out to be 4029.04 angstrom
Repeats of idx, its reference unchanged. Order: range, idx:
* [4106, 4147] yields 4106.78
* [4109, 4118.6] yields 4109.62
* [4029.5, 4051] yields 4029.97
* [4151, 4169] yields 4161.04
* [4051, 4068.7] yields 4068.19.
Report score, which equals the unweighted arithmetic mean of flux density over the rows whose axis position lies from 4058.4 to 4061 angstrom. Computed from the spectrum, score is 9.6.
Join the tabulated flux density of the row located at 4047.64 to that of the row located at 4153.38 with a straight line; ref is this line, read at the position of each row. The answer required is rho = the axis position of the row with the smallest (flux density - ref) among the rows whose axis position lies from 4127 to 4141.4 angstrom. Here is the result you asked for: 4130.49 angstrom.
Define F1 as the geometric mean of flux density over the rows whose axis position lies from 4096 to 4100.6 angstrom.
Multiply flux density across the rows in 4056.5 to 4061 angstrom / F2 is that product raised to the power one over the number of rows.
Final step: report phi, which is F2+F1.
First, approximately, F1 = 5.6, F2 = 9.61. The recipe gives 15.2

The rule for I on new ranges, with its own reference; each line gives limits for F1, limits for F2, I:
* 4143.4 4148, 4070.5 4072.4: 0.06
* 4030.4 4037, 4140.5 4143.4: -0.04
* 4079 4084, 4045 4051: -0.06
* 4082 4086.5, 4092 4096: 0.14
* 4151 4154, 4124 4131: 0.06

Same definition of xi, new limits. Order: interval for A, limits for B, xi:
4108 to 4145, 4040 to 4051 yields 26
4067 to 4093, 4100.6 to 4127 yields 17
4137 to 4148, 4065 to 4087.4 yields 26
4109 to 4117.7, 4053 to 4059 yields 27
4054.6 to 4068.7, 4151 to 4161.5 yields 28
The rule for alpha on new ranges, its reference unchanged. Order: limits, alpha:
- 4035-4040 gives 4035.54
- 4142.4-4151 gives 4150.51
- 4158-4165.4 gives 4161.99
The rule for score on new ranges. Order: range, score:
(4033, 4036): 9.6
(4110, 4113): 7.7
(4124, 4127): 9.0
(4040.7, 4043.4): 9.7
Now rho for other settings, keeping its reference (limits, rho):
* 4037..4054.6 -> 4046.70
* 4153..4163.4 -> 4161.99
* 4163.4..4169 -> 4163.91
